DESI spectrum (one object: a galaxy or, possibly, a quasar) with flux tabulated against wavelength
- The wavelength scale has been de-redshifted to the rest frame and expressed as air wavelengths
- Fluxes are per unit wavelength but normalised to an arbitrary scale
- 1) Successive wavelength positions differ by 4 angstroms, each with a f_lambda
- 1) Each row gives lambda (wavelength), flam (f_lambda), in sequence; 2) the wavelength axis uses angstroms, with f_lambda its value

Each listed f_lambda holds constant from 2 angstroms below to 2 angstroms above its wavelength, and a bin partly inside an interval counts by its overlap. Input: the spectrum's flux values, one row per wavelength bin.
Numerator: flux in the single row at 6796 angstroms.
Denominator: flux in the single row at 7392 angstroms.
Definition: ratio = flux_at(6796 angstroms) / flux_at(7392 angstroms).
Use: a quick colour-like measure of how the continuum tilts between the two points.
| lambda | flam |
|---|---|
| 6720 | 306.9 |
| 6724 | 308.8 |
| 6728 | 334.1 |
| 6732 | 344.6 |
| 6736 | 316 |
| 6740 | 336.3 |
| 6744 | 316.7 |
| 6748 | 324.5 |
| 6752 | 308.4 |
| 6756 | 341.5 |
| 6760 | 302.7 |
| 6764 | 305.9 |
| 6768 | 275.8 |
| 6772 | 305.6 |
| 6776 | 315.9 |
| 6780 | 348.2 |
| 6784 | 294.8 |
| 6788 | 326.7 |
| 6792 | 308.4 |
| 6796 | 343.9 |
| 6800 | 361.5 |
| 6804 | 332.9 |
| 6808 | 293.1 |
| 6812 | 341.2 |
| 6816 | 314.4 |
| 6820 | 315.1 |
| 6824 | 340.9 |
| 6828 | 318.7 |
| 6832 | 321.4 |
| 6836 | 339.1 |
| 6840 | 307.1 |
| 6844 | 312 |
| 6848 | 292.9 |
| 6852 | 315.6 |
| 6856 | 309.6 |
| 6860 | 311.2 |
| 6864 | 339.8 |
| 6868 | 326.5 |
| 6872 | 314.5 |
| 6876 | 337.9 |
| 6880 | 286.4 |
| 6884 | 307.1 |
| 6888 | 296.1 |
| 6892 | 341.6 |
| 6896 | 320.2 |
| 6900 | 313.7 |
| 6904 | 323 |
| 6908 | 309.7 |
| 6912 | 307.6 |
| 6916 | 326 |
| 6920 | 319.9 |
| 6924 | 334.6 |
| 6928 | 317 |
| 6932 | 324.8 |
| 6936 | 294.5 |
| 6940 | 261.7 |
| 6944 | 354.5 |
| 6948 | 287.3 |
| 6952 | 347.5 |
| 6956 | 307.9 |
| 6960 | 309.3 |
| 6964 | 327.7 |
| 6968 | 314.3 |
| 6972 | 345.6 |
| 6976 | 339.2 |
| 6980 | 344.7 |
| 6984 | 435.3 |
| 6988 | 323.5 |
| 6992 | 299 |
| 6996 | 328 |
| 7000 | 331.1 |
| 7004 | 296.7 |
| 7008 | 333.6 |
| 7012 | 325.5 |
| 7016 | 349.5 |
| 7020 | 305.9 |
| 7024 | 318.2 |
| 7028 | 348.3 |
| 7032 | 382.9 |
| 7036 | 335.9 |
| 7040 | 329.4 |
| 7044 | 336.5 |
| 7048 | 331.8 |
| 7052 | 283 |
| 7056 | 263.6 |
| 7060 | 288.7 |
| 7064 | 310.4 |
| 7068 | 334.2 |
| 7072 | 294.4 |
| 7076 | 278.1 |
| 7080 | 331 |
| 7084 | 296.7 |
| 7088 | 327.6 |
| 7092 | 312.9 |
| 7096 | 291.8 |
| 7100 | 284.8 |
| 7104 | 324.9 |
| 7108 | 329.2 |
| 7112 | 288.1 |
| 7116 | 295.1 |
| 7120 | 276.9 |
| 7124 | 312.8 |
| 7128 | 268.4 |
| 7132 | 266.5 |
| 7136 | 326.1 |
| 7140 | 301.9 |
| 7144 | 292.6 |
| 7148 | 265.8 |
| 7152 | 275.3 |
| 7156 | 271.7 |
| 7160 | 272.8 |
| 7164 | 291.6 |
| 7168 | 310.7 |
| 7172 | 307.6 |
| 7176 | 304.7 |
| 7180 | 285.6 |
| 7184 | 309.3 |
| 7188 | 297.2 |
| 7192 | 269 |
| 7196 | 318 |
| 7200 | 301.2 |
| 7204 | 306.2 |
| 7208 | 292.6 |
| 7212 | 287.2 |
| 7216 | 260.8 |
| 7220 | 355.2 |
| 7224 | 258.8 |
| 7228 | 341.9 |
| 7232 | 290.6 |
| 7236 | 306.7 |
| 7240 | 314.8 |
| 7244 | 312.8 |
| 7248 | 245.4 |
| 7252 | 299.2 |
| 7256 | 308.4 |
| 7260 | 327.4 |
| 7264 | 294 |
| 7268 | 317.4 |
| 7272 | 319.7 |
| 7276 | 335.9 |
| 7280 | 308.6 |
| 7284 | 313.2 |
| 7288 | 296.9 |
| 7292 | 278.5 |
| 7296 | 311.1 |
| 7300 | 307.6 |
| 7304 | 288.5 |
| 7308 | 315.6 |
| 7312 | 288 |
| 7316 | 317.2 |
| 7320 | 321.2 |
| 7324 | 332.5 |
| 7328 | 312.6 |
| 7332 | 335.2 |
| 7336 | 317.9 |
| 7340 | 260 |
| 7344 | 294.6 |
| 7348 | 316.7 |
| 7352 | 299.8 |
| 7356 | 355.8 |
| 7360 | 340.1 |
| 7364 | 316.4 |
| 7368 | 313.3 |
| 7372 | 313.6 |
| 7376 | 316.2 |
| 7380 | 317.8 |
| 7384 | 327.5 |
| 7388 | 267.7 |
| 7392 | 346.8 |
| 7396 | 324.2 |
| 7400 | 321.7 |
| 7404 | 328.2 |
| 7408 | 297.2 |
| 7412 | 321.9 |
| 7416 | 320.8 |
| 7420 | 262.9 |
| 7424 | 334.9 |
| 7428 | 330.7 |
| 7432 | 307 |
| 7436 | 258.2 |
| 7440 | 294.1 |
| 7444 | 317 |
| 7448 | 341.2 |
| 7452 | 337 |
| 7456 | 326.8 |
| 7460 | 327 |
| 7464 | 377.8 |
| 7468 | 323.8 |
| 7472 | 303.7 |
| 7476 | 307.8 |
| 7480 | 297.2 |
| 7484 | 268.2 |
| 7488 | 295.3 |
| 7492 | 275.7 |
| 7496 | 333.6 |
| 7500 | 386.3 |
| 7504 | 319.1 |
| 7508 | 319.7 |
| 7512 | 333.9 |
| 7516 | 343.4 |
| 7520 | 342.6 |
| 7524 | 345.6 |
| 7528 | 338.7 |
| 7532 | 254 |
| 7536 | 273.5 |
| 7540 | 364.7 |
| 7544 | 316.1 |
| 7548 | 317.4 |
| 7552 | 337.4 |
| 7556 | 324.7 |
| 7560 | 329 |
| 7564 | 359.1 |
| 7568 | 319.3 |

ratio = 0.99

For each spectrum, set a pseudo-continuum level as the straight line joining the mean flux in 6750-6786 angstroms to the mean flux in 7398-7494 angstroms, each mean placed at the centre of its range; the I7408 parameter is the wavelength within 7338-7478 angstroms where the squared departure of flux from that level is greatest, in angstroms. 7464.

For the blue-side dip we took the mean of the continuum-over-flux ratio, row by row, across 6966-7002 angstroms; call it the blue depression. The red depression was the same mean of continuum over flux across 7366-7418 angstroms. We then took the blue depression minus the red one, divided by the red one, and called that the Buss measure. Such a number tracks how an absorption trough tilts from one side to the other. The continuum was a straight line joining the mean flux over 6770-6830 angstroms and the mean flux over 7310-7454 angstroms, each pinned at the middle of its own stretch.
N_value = -0.04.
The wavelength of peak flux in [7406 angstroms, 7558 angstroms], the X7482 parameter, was 7500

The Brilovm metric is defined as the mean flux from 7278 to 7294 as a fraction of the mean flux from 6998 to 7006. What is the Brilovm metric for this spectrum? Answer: 0.95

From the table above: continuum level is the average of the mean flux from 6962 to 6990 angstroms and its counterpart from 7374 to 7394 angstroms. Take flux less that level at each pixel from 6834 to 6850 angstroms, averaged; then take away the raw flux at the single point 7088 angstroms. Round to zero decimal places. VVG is -346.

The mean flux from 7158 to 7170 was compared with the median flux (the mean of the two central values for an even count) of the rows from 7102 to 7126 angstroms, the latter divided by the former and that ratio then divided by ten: 0.104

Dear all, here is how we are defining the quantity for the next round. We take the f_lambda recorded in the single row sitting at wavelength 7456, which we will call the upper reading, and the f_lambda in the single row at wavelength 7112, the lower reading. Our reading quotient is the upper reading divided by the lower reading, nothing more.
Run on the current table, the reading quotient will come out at 1.13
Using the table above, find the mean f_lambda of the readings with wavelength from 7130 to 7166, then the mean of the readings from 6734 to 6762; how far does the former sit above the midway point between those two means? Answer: -18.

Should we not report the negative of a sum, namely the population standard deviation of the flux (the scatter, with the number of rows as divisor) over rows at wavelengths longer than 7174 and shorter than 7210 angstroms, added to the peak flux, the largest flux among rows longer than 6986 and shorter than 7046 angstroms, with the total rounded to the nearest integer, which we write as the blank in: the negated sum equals -397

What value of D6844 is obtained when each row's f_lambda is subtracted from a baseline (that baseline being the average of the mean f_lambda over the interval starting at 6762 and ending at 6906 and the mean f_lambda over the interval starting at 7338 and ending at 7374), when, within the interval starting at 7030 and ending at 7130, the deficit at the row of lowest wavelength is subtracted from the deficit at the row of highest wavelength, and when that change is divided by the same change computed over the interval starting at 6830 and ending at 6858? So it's 10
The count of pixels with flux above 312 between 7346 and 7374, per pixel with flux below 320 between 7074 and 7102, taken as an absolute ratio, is 1.2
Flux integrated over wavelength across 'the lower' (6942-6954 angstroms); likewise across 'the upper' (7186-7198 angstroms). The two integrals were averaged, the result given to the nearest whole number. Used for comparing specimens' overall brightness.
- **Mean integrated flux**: 3747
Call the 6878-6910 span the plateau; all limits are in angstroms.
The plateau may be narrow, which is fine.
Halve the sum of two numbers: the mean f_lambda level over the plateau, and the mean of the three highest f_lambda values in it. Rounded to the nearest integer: 320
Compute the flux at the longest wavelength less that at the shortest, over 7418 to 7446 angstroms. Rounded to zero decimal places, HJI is 54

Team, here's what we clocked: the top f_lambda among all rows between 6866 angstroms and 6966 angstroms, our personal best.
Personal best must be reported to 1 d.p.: 354.5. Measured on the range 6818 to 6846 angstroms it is 340.9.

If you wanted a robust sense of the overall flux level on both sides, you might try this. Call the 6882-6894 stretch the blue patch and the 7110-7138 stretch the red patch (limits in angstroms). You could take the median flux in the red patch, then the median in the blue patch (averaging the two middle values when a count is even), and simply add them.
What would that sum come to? 595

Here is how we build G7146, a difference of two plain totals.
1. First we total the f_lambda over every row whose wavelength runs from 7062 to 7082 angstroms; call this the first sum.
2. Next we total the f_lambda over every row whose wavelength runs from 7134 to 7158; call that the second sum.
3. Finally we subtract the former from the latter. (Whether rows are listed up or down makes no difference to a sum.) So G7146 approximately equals 185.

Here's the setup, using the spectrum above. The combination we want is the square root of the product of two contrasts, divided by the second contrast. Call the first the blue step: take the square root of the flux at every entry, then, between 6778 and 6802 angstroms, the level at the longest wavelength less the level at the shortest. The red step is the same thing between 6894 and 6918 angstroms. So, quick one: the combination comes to 1.5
